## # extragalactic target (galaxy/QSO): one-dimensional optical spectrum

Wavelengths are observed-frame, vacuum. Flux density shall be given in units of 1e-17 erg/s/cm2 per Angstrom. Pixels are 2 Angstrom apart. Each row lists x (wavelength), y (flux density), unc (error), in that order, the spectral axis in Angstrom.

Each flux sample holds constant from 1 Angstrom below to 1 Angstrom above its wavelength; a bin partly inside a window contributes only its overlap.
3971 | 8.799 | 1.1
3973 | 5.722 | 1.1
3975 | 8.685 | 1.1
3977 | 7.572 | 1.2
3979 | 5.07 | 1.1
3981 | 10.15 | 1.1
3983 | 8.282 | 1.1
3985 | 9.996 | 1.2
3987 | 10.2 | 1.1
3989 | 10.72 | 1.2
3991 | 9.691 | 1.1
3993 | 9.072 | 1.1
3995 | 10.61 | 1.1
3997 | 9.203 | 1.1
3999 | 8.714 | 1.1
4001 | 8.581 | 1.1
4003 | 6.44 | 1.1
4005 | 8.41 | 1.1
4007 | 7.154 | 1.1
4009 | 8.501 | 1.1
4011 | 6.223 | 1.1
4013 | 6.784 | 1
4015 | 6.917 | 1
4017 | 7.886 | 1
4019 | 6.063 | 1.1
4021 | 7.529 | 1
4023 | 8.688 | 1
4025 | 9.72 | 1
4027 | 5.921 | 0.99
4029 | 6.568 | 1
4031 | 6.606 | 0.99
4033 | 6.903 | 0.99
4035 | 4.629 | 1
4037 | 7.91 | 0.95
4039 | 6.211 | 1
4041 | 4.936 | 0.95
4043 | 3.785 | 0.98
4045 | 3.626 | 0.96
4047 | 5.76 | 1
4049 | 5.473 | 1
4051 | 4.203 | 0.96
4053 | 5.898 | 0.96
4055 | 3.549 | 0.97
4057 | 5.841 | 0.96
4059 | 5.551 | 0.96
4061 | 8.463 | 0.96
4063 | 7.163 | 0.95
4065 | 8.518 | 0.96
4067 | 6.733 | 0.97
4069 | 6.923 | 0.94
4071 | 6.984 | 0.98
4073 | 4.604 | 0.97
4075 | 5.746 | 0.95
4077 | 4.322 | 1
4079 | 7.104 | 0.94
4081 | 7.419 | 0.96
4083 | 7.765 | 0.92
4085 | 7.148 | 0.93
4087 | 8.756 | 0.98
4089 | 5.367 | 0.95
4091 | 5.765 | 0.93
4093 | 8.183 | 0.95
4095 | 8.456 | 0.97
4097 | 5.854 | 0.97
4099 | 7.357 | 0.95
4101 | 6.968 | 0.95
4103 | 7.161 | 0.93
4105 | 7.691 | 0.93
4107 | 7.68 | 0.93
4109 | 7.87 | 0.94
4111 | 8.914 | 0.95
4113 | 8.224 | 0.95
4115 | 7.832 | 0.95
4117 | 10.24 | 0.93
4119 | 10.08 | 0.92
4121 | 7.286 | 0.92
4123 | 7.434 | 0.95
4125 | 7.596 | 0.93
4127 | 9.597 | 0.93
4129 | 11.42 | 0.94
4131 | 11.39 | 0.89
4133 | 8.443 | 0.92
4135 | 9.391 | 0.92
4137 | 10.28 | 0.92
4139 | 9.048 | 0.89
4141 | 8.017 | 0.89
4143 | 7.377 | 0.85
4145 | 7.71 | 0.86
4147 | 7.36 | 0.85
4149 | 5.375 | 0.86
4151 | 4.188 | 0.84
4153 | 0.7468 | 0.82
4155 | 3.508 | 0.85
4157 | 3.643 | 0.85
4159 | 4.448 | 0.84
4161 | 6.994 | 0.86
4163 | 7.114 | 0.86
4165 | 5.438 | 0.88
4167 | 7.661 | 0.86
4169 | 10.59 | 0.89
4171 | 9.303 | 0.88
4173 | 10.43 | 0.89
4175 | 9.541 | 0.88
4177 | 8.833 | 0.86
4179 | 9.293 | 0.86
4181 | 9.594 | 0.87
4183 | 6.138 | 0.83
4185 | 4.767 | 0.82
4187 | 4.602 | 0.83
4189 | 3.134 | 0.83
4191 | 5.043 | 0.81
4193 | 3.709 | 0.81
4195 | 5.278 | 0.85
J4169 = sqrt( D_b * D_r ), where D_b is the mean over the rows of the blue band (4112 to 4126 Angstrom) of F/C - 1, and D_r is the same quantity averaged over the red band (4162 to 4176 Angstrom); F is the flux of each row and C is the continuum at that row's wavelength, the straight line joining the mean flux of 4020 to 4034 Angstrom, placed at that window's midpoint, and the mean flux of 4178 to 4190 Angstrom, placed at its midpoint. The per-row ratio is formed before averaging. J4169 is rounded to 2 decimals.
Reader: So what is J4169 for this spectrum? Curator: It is 0.29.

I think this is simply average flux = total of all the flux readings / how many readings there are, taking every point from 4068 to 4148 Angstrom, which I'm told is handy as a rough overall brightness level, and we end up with 7.8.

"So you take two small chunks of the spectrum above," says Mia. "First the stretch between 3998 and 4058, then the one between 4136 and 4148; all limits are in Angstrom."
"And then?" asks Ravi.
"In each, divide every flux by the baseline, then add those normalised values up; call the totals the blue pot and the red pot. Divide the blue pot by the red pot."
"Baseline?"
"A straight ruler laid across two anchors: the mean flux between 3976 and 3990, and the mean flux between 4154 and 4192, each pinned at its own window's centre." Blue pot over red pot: 3.4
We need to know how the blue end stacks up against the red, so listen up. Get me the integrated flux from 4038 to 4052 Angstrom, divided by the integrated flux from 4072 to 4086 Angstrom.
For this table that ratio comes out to 0.8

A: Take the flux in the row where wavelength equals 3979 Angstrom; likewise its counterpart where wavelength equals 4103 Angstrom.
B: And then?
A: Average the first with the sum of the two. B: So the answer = 8.7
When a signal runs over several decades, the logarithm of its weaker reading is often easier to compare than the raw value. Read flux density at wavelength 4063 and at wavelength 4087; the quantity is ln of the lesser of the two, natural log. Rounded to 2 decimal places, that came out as 1.97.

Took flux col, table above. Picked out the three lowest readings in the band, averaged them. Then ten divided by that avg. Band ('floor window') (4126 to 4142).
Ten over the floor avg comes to 1.2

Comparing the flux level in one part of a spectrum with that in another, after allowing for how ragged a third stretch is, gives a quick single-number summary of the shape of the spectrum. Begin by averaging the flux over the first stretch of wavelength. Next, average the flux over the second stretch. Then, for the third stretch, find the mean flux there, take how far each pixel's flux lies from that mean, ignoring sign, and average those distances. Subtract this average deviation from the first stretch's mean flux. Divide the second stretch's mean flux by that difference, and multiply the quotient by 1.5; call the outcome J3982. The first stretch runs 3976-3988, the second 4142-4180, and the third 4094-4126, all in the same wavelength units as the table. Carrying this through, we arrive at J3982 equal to 1.3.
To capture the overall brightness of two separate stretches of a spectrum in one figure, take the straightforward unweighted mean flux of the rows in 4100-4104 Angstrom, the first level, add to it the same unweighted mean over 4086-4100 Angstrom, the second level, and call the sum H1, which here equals 14.2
